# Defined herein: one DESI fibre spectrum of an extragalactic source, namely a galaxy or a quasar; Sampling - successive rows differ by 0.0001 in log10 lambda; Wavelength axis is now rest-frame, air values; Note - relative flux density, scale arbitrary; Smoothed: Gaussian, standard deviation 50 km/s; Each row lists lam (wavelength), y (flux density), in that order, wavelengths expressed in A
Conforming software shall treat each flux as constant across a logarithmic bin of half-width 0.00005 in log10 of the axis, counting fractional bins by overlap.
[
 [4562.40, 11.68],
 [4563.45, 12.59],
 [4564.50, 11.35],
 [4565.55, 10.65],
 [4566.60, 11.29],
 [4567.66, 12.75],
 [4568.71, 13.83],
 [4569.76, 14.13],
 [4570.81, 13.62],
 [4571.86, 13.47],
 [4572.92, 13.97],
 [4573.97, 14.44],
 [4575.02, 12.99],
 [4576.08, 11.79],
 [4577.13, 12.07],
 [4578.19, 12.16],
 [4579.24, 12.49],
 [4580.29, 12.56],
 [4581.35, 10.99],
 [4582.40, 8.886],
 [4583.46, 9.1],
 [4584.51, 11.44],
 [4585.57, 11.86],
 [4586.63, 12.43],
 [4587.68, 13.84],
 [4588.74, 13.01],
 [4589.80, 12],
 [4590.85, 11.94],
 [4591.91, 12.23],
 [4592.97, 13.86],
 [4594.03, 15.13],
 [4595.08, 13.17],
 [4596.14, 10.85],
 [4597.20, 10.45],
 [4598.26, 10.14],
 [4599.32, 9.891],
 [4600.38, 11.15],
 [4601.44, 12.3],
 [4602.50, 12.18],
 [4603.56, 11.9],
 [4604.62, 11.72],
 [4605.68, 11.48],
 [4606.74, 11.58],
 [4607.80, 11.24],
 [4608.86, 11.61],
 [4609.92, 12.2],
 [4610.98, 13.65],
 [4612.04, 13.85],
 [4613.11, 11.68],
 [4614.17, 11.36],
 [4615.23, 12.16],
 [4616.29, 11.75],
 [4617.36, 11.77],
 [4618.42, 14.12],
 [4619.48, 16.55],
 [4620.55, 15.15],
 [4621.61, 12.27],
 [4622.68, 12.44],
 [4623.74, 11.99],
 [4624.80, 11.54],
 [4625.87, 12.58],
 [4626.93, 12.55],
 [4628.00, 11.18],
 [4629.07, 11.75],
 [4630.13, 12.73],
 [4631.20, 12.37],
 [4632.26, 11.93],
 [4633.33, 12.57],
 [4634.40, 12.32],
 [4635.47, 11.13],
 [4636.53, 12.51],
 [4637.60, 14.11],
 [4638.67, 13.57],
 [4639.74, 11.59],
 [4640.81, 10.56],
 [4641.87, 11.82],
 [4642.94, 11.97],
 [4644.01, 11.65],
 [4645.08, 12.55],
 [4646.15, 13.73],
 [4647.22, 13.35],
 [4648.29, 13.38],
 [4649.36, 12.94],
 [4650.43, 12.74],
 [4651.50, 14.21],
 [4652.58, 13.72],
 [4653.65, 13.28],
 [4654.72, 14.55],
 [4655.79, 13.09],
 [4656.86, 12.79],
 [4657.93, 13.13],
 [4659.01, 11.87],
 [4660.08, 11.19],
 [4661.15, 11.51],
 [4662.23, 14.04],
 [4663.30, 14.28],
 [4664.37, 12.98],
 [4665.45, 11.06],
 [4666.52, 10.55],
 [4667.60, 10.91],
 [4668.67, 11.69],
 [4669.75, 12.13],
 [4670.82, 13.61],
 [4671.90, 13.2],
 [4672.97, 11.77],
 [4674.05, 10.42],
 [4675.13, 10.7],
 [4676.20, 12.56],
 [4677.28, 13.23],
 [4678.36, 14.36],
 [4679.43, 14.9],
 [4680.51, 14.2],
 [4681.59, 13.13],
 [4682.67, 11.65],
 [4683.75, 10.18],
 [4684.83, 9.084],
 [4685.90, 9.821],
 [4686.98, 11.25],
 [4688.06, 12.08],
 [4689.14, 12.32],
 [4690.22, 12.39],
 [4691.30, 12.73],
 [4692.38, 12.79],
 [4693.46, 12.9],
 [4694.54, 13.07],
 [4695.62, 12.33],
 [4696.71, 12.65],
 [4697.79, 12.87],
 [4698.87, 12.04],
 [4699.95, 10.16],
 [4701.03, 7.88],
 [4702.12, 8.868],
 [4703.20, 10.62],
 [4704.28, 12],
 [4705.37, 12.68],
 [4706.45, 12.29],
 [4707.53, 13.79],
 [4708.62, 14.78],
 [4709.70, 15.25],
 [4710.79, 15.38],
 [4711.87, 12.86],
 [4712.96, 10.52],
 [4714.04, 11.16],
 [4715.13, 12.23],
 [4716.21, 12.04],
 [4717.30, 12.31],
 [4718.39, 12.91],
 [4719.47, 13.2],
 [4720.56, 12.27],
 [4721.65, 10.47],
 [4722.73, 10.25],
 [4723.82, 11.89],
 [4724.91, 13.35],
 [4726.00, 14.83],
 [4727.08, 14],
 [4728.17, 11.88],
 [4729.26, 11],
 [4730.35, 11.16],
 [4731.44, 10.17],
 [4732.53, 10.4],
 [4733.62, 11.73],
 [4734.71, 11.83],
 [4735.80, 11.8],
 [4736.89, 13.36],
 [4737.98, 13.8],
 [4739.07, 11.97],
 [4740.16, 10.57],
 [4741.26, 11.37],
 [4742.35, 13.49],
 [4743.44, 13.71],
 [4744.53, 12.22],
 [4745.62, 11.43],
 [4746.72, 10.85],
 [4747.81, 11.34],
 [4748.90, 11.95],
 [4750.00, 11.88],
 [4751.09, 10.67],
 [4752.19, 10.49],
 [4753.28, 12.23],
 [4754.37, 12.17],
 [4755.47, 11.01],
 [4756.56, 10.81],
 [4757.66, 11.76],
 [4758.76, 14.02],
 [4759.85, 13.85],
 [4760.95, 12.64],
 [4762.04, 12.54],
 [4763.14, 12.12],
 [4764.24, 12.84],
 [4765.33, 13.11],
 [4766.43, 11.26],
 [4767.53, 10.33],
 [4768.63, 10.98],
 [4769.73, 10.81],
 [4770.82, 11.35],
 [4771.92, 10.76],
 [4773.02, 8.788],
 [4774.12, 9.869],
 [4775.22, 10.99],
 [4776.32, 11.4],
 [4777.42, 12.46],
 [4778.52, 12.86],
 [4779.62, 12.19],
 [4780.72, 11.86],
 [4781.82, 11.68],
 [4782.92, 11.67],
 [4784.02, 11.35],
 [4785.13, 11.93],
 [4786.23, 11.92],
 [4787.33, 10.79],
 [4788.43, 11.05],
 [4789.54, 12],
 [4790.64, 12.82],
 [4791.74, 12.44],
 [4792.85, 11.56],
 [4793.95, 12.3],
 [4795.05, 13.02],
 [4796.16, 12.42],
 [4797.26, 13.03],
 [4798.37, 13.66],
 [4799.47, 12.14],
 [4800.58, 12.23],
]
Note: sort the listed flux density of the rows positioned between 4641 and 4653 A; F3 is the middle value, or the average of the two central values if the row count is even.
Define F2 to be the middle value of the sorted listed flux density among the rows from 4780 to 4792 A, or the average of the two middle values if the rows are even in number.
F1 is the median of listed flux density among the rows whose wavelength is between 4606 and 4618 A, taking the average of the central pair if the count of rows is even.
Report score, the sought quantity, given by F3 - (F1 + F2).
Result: -10.7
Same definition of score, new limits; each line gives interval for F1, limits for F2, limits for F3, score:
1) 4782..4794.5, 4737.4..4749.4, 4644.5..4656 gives -10.5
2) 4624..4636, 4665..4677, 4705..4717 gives -11.3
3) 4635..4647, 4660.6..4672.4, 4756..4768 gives -11.6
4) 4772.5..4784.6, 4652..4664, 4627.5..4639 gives -12.4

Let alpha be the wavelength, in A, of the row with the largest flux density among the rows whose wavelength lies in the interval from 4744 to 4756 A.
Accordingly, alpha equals 4753.28 A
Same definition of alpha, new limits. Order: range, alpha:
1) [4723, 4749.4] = 4726.00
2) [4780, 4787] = 4785.13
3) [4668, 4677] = 4670.82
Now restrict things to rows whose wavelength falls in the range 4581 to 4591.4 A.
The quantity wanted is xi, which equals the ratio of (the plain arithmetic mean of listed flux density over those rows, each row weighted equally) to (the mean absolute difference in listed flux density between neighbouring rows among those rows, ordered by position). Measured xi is 11.6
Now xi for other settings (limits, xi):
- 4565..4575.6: 18.0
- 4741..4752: 14.1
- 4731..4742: 13.6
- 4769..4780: 12.8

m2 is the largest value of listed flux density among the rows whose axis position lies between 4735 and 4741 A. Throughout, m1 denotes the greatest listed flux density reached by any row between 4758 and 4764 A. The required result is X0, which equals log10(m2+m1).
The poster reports 1.44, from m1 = 14.02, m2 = 13.8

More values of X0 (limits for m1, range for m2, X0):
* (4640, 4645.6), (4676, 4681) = 1.44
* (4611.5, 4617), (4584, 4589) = 1.44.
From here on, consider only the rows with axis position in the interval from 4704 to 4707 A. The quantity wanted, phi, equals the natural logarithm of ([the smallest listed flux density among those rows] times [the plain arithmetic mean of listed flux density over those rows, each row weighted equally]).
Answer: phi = 5.00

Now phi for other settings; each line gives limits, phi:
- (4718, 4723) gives 4.80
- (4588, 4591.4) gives 4.99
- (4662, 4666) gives 4.98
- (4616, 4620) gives 5.07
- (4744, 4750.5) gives 4.84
